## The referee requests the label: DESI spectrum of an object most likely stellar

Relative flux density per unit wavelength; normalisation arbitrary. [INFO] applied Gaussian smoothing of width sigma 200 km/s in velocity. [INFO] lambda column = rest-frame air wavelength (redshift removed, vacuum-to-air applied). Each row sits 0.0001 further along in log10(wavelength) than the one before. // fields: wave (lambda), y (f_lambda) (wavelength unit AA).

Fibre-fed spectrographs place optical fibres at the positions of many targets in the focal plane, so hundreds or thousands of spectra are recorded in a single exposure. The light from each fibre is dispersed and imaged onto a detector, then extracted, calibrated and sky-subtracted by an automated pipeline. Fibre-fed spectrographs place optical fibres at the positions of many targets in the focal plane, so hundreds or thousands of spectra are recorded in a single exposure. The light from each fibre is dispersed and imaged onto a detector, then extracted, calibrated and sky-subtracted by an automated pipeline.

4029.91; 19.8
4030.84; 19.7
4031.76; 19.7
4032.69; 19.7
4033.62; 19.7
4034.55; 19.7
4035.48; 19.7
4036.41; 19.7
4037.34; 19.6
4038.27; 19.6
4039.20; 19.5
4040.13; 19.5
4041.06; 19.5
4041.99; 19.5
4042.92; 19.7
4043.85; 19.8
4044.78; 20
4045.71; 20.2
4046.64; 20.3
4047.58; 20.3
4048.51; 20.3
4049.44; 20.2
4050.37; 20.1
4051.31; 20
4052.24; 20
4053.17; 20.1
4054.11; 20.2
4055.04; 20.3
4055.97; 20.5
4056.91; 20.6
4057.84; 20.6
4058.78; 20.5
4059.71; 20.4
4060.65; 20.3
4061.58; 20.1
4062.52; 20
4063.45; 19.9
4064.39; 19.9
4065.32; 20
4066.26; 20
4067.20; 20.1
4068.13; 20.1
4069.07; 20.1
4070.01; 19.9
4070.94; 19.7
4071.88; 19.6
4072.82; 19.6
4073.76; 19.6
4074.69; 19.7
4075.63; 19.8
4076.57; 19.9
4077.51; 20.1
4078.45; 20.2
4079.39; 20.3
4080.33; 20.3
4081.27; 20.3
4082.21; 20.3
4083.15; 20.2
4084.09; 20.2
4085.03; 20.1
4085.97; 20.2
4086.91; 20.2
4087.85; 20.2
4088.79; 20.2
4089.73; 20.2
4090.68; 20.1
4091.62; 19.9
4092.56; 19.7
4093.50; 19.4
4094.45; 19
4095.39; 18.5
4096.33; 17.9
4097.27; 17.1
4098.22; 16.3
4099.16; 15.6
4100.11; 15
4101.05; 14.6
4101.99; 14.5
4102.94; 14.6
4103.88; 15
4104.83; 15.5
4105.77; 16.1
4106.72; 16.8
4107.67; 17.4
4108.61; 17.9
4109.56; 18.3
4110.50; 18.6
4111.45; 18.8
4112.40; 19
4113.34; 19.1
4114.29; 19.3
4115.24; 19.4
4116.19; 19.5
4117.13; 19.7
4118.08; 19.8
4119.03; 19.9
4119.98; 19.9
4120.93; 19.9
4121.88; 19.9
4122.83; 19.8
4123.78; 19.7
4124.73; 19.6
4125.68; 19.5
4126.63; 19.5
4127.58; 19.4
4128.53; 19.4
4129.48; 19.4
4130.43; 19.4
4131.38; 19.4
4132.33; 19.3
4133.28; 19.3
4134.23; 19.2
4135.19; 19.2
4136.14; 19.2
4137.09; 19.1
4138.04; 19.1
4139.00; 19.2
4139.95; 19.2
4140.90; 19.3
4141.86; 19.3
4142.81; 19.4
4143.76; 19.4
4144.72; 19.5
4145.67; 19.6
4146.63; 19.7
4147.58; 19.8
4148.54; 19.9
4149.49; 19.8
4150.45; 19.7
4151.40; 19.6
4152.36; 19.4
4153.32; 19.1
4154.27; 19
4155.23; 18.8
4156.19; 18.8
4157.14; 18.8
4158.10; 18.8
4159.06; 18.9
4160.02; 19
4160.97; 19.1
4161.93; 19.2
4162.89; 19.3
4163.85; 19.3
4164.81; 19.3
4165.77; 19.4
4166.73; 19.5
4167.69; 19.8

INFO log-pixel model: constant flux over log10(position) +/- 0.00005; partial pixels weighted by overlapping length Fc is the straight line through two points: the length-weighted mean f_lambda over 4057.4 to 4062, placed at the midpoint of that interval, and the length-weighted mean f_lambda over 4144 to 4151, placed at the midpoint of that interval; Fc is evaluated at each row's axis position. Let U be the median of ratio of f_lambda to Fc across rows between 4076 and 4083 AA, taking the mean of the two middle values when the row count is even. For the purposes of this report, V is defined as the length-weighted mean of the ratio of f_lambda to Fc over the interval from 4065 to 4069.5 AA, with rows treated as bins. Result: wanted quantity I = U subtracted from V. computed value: -0.017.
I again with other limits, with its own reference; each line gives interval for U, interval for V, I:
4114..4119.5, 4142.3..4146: 0.006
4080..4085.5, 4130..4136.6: -0.029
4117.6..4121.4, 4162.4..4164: -0.015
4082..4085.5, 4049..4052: -0.018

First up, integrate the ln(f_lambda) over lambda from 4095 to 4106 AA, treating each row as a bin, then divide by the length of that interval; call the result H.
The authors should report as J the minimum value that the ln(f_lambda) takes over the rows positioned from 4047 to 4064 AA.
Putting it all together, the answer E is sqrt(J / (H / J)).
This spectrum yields 1.80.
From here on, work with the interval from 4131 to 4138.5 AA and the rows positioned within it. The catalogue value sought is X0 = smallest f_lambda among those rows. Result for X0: 19.1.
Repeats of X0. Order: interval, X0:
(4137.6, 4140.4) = 19.1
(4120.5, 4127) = 19.5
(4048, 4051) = 20.1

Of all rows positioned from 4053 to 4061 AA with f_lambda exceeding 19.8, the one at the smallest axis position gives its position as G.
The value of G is 4053.17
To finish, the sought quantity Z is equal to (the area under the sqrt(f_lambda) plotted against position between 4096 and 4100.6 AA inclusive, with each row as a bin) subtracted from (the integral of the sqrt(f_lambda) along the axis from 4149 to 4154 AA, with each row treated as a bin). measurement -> 3.5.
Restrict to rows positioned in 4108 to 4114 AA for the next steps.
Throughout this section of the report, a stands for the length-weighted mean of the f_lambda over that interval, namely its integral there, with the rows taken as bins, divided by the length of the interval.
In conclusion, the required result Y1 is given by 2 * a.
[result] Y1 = 37.3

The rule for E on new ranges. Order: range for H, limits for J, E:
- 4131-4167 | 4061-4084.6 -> 1.73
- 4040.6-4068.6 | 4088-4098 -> 1.64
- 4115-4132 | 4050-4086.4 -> 1.72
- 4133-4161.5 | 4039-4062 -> 1.73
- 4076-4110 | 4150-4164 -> 1.72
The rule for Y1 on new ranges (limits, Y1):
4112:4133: 39.1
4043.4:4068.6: 40.4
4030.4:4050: 39.6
